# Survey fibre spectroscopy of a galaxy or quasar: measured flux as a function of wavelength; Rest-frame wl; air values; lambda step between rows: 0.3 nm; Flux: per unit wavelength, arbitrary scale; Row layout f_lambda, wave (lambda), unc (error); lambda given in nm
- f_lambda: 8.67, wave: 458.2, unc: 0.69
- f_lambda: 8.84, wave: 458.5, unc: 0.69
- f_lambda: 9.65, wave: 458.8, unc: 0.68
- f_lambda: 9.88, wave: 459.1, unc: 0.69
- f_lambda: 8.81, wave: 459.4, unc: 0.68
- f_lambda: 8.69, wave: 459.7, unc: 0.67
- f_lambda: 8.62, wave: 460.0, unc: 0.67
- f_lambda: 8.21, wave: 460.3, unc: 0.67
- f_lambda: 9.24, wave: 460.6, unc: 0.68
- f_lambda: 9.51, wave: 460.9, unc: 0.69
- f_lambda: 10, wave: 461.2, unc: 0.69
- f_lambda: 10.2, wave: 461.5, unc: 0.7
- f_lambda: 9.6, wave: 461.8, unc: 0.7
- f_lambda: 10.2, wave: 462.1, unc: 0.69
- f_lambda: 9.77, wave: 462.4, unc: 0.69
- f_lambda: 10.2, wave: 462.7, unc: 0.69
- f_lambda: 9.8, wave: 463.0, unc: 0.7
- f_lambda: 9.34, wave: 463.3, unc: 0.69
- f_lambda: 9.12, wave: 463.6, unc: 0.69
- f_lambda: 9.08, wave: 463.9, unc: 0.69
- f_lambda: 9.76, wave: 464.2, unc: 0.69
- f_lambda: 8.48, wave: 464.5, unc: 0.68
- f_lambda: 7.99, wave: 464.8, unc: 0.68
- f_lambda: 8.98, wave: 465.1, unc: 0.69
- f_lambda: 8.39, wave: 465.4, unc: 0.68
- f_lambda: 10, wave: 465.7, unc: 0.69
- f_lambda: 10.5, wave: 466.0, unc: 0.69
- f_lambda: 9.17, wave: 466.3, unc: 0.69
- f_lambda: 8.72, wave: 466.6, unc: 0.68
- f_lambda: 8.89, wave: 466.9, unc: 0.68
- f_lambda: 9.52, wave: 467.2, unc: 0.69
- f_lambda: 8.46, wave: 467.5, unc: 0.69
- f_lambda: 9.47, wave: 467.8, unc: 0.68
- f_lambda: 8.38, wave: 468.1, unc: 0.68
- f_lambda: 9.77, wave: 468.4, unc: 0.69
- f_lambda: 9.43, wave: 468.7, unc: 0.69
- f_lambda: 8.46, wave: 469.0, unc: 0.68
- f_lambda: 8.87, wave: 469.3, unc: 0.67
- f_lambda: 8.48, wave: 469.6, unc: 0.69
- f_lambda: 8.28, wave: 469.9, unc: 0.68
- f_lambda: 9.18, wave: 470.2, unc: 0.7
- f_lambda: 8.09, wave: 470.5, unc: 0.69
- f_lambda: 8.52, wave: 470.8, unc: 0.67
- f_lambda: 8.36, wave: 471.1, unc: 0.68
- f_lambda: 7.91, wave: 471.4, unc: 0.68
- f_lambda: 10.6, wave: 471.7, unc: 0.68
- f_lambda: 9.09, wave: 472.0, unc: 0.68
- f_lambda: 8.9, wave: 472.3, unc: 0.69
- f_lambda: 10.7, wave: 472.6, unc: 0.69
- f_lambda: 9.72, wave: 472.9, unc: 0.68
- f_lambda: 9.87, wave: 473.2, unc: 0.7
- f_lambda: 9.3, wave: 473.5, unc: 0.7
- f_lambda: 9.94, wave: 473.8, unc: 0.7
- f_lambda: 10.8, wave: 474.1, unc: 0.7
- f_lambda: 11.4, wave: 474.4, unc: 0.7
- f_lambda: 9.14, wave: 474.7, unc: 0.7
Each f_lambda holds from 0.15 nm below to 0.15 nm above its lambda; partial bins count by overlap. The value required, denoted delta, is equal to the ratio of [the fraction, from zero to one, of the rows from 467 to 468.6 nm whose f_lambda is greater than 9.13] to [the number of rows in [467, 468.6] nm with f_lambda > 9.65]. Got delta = 0.600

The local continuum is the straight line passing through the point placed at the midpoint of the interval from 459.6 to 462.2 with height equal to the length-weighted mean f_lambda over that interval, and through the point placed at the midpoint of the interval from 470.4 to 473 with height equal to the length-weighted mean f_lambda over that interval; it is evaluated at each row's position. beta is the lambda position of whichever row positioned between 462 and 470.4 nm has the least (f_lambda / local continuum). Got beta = 464.8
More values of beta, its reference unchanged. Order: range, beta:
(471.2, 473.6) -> 471.4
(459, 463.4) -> 460.3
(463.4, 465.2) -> 464.8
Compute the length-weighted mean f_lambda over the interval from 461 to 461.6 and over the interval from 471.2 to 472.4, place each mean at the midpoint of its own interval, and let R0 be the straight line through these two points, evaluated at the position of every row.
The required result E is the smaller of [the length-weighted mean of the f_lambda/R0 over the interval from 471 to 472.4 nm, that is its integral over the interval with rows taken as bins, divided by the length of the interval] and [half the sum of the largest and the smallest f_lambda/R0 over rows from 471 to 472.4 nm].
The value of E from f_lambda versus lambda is 0.99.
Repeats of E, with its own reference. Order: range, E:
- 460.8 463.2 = 0.99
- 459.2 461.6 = 0.90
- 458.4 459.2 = 0.91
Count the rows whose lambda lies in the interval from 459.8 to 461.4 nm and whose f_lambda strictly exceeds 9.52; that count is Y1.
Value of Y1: 1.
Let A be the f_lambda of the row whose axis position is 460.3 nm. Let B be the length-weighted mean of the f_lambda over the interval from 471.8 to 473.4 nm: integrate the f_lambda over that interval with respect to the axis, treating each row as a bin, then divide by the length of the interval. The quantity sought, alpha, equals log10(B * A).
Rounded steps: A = 8.21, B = 9.7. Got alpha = 1.90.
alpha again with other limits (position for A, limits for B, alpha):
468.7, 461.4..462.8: 1.97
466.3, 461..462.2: 1.96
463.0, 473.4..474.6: 2.01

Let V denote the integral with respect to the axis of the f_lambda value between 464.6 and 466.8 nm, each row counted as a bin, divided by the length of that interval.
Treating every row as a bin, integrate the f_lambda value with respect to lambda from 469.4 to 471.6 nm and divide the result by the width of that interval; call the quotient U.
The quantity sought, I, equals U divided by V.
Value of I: 0.93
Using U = 8.5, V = 9.1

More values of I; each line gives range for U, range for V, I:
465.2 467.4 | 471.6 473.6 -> 0.95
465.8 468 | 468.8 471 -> 1.08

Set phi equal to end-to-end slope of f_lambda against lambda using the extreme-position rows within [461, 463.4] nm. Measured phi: -0.3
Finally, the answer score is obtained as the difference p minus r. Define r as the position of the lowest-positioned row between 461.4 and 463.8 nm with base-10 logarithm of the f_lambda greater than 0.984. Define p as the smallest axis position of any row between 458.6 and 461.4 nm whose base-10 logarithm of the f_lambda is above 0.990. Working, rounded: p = 459.1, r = 461.5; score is -2.40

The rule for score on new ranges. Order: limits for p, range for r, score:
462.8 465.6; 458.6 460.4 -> 4.20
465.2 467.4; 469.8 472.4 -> -6.00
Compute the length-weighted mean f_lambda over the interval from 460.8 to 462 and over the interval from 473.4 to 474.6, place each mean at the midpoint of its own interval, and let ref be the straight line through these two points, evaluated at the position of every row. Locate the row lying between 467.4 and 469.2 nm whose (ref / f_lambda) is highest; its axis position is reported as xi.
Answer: 468.1 nm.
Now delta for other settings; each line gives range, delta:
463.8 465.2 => 0.200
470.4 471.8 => 0.200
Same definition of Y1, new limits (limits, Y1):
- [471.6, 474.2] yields 6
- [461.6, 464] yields 5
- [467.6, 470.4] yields 1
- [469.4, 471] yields 0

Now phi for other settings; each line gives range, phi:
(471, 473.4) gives 0.7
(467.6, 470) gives -0.6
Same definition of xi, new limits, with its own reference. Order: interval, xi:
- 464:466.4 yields 464.8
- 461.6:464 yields 463.9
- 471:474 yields 471.4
